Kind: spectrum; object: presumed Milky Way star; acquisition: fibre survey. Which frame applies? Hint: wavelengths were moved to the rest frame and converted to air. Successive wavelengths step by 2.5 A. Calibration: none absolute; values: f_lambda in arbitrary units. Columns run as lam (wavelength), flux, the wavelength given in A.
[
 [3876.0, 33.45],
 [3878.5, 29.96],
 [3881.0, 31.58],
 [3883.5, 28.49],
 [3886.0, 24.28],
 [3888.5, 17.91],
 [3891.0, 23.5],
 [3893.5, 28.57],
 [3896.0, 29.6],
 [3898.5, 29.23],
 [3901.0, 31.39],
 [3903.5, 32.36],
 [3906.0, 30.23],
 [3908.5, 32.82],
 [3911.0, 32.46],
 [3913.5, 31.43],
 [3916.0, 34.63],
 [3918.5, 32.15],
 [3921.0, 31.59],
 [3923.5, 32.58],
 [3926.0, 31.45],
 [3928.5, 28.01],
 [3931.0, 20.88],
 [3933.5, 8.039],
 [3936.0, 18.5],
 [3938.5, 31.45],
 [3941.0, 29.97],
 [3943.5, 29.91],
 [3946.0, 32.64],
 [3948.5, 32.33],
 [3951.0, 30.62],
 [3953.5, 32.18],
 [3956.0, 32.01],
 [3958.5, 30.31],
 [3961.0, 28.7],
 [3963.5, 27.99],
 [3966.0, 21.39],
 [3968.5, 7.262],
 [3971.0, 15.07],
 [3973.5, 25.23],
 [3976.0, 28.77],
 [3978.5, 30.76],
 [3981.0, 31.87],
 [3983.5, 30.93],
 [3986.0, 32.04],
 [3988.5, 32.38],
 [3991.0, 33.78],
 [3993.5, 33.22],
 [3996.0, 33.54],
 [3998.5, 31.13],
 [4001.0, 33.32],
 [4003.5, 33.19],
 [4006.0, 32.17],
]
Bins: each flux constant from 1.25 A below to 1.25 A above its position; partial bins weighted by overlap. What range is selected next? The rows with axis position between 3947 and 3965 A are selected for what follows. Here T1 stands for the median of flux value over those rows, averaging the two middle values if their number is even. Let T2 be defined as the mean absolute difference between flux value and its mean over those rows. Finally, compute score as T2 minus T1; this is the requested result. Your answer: -29.3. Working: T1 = 30.6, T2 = 1.36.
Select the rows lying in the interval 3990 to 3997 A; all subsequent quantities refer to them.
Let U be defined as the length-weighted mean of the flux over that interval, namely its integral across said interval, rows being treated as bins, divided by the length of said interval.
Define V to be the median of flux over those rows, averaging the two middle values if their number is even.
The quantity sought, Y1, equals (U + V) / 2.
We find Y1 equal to 34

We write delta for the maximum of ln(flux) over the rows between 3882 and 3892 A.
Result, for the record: 3.35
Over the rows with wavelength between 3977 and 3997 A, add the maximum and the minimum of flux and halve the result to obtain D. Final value 32.3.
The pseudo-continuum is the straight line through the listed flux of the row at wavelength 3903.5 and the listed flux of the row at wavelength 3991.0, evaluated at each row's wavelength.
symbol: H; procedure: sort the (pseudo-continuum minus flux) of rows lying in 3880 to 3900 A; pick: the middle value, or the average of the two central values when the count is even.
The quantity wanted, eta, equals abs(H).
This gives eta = 3.6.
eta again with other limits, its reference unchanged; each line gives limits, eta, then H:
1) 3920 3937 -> 4.8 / 4.8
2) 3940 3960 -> 1.9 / 1.9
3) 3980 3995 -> 1.5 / 1.5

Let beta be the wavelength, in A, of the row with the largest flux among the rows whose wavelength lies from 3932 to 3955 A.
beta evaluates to 3946.0 A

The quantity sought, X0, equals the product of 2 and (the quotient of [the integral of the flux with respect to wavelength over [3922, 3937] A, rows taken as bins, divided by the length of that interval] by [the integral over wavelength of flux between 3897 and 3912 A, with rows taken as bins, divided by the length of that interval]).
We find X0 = 1.5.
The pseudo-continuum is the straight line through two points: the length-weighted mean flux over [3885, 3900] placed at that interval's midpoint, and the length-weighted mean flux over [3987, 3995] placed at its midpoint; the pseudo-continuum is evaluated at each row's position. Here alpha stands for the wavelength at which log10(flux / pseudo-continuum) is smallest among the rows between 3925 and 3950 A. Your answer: 3933.5 A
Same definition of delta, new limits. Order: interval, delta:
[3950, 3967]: 3.47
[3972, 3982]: 3.46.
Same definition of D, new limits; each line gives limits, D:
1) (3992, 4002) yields 32.3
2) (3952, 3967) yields 26.8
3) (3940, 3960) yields 31.3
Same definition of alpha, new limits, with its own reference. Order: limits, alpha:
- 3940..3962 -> 3961.0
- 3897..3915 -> 3898.5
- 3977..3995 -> 3983.5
